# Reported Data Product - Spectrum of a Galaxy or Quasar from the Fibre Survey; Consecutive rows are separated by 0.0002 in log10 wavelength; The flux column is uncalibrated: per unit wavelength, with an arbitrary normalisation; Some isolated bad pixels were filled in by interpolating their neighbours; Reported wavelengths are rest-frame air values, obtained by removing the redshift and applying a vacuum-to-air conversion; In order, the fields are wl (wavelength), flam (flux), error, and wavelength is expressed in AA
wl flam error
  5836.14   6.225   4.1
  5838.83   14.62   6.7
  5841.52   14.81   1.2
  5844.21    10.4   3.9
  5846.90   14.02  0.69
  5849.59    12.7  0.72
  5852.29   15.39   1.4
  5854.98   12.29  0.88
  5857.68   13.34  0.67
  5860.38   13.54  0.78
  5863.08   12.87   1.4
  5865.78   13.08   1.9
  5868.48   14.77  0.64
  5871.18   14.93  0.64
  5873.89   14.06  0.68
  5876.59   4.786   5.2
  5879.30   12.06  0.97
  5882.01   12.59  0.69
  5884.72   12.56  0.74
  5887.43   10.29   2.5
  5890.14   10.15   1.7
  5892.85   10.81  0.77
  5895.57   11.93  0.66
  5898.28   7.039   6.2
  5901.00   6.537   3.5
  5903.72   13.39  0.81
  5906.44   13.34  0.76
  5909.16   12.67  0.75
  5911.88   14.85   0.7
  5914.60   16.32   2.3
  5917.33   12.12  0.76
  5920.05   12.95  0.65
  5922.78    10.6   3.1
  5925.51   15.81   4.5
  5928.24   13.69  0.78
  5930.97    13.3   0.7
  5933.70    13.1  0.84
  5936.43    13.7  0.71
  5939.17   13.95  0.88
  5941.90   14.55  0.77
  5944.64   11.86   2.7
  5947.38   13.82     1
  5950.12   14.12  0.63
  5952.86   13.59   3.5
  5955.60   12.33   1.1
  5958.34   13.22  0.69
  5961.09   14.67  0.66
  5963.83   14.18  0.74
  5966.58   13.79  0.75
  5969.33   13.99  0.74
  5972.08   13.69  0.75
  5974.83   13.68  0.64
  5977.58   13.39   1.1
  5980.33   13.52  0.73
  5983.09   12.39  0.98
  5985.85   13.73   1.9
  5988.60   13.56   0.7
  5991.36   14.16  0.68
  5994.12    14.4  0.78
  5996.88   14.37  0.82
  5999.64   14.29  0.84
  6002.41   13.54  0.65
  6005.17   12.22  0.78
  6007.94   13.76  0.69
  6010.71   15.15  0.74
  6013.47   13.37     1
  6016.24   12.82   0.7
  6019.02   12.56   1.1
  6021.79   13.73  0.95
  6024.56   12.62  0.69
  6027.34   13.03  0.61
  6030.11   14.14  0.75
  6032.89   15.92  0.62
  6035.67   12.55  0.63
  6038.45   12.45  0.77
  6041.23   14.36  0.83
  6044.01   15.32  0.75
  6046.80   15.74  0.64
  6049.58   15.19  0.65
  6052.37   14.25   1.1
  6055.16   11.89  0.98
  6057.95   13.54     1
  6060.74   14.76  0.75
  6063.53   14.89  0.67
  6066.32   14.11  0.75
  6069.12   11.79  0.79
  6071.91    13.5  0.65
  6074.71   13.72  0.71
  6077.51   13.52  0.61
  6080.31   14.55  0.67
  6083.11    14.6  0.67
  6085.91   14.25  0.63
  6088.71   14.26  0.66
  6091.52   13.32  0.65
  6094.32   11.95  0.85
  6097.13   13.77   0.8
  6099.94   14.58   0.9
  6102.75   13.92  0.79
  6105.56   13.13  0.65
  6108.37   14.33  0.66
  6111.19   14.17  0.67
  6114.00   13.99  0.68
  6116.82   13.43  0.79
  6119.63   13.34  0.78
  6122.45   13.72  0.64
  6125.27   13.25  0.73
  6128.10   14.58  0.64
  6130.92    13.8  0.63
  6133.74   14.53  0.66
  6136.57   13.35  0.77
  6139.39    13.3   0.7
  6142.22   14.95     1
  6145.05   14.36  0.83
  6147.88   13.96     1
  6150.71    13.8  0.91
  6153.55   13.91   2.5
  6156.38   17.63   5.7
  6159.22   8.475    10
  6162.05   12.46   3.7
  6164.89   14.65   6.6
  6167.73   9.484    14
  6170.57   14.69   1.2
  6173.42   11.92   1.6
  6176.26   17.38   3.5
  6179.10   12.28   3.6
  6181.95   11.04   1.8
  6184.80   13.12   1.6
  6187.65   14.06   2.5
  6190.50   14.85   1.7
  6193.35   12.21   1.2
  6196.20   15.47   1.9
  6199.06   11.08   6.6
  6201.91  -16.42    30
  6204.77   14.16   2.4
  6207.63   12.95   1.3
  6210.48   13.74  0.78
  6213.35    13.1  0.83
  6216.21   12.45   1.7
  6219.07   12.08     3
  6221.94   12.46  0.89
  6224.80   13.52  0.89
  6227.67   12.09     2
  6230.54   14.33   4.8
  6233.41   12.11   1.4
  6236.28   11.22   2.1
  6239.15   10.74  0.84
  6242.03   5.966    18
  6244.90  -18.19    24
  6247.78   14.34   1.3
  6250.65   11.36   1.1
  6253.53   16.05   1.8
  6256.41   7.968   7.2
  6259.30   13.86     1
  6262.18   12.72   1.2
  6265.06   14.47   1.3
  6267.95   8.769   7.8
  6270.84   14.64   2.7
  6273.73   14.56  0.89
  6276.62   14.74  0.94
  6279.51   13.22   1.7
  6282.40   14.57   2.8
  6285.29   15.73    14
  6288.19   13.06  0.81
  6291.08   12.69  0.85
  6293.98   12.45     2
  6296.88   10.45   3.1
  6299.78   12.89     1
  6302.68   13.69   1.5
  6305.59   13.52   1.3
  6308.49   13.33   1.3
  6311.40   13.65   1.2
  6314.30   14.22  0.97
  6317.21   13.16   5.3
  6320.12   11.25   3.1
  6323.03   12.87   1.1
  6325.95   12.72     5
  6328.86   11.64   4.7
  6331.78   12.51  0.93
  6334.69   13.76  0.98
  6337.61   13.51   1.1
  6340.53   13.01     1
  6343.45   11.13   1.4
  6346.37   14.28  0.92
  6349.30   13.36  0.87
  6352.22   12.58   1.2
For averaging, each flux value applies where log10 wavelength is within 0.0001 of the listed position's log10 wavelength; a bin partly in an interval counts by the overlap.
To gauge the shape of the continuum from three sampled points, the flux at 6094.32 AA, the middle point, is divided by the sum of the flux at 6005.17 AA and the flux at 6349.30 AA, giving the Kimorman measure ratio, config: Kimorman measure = 0.47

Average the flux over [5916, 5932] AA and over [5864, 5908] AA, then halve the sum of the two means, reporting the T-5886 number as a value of 12.2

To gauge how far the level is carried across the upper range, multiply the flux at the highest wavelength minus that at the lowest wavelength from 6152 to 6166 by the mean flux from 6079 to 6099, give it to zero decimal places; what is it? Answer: 10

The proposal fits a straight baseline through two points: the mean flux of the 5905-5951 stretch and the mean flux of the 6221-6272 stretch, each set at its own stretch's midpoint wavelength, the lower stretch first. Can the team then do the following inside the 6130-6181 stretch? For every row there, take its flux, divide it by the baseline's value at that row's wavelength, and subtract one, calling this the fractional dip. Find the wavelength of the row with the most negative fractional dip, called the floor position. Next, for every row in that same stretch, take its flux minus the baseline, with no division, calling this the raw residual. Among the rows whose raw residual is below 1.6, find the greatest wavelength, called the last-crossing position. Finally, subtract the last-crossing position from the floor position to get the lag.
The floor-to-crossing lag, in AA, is -19.9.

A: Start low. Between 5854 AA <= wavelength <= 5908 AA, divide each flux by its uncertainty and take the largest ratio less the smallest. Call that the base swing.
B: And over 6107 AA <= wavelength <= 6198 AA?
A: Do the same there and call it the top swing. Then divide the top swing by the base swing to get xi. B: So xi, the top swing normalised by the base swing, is 1.0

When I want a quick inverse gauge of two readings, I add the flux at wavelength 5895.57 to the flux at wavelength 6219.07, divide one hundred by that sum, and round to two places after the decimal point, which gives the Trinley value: 4.16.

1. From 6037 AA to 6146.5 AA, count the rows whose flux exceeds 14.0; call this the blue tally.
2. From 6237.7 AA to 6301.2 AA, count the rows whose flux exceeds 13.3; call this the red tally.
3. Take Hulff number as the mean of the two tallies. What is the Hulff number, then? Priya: 14.0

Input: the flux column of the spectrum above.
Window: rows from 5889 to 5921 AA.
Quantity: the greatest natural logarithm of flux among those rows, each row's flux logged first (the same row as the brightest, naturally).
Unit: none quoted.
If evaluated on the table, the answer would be 2.79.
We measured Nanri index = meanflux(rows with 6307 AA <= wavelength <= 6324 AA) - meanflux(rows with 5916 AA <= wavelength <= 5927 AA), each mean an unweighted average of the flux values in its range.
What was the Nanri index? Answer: 0.2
